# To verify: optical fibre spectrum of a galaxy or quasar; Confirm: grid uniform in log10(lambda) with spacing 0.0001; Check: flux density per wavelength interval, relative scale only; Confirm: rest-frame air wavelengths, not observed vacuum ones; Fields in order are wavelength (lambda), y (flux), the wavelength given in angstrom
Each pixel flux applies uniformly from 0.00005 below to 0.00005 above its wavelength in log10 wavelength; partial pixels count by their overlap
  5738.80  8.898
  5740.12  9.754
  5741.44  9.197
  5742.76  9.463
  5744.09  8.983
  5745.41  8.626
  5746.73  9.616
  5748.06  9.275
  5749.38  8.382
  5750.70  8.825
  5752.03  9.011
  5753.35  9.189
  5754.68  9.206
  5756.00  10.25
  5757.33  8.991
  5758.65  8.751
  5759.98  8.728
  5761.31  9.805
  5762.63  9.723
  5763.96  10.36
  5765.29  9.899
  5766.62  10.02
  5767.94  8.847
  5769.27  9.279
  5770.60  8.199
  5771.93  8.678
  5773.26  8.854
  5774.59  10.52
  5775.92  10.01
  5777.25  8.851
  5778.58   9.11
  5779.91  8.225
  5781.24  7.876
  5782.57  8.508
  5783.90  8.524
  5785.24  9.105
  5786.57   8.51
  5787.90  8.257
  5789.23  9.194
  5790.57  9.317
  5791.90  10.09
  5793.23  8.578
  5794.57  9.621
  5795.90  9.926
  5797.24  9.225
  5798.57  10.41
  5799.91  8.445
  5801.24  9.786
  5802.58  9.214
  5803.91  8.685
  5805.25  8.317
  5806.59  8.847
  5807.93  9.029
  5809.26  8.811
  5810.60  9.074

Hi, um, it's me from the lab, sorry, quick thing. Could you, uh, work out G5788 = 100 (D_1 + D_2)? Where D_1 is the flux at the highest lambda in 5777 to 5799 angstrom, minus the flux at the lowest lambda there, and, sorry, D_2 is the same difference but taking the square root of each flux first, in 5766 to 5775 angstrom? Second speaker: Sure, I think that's 164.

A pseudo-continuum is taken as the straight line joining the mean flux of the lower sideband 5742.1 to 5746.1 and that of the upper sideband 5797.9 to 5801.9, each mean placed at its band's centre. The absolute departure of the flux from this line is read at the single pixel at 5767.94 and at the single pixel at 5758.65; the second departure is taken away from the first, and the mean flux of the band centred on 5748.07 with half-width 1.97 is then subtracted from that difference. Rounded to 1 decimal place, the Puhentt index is -9.1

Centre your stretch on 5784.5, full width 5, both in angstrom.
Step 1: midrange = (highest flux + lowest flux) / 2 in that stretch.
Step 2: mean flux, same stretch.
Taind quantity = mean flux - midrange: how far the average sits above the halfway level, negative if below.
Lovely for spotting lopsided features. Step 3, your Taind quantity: -0.14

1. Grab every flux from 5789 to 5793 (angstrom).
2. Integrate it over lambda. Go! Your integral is 38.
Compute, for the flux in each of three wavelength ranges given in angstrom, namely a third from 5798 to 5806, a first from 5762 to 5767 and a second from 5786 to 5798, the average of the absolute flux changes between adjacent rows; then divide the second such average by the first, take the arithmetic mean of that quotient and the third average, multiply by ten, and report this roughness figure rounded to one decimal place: 13.5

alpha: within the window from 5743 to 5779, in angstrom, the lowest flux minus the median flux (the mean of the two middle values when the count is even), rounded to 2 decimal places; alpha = -0.91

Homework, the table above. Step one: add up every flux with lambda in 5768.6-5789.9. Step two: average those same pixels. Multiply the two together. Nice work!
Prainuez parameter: 1255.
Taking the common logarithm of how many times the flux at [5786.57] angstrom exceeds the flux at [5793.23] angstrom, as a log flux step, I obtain 0.00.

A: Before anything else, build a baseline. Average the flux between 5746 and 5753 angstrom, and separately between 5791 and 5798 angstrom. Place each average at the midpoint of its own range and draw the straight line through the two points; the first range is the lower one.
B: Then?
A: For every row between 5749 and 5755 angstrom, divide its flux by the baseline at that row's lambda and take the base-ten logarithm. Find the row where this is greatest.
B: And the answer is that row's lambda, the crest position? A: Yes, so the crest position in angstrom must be 5754.68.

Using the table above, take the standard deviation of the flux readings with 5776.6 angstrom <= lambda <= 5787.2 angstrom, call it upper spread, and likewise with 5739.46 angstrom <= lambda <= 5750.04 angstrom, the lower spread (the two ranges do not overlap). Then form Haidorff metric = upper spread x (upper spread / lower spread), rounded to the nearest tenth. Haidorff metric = 0.4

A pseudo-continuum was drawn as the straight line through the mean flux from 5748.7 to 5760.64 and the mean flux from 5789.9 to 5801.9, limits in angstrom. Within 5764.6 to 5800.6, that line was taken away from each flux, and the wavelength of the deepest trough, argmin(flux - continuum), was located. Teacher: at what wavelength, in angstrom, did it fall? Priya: 5781.24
